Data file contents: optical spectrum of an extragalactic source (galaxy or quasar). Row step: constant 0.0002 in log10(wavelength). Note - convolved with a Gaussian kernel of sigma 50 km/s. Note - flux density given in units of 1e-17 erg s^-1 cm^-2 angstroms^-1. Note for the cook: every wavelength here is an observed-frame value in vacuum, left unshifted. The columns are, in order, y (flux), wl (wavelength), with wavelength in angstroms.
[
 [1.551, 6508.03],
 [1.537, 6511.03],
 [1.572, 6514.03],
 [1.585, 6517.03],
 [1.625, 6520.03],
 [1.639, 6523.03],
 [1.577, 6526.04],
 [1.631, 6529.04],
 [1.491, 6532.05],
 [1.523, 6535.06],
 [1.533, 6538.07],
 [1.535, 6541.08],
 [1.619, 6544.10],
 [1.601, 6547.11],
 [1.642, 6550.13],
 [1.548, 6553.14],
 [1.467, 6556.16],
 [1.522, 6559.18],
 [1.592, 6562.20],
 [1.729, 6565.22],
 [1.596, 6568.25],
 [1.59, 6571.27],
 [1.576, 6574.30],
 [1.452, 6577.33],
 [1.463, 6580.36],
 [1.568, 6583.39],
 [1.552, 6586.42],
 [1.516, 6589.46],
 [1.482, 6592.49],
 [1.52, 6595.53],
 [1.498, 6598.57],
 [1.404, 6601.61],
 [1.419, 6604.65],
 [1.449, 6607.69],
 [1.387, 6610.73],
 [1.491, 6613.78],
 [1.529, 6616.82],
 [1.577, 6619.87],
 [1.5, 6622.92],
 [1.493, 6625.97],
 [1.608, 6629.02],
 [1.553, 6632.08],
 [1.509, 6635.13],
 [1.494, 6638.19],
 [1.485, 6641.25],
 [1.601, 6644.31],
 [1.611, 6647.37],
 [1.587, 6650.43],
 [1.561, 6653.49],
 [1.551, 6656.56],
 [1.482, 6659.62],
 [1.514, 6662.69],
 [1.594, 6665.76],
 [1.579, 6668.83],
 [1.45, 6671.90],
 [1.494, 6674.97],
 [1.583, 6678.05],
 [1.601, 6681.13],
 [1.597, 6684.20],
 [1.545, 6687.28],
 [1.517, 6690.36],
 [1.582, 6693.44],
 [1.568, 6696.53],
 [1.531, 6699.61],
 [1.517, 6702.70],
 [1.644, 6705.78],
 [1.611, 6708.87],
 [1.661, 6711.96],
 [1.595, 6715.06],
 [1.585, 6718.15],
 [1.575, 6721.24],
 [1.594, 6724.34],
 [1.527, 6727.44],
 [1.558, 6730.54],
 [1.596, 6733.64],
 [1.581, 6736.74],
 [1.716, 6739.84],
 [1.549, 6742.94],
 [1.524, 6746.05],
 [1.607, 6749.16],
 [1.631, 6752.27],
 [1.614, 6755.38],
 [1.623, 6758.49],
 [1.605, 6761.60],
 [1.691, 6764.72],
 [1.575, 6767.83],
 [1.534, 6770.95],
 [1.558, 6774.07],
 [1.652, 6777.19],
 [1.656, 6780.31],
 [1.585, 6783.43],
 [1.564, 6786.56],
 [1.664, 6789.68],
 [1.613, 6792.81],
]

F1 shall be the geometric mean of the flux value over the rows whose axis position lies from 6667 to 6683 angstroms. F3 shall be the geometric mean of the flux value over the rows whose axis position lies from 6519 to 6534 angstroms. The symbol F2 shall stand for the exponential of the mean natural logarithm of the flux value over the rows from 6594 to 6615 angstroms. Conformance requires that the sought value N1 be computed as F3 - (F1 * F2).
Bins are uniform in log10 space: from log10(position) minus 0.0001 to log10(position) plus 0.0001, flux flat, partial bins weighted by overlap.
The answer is -0.64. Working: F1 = 1.54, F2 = 1.45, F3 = 1.59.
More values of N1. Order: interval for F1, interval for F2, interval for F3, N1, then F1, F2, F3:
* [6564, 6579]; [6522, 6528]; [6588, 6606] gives -1.08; 1.59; 1.61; 1.47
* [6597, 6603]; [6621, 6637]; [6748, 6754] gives -0.60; 1.45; 1.53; 1.62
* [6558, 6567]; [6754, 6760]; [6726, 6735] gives -1.05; 1.61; 1.62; 1.56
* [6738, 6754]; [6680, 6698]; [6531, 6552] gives -0.95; 1.60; 1.57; 1.56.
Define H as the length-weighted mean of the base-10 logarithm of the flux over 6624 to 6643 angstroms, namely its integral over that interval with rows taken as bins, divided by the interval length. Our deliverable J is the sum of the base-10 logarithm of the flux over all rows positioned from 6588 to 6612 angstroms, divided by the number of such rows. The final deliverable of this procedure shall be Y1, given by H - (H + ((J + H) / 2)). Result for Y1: -0.173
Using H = 0.183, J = 0.164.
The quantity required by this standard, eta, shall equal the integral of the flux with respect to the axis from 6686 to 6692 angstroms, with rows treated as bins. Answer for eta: 9.19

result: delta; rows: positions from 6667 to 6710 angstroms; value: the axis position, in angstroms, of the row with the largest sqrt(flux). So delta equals 6705.78 angstroms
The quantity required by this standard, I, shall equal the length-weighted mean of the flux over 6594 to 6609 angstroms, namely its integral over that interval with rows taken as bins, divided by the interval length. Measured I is 1.46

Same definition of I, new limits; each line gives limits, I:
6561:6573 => 1.63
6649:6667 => 1.55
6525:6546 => 1.56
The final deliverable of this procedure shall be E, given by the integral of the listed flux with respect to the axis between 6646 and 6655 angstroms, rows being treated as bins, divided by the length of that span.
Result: 1.59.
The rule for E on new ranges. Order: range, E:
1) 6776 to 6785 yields 1.63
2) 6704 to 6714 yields 1.63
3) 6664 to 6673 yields 1.54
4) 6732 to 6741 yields 1.63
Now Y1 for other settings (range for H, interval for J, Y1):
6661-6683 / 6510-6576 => -0.193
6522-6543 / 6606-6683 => -0.189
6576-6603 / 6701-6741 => -0.189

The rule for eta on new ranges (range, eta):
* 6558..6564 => 9.41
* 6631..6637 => 9.17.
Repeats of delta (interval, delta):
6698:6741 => 6739.84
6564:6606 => 6565.22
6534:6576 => 6565.22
